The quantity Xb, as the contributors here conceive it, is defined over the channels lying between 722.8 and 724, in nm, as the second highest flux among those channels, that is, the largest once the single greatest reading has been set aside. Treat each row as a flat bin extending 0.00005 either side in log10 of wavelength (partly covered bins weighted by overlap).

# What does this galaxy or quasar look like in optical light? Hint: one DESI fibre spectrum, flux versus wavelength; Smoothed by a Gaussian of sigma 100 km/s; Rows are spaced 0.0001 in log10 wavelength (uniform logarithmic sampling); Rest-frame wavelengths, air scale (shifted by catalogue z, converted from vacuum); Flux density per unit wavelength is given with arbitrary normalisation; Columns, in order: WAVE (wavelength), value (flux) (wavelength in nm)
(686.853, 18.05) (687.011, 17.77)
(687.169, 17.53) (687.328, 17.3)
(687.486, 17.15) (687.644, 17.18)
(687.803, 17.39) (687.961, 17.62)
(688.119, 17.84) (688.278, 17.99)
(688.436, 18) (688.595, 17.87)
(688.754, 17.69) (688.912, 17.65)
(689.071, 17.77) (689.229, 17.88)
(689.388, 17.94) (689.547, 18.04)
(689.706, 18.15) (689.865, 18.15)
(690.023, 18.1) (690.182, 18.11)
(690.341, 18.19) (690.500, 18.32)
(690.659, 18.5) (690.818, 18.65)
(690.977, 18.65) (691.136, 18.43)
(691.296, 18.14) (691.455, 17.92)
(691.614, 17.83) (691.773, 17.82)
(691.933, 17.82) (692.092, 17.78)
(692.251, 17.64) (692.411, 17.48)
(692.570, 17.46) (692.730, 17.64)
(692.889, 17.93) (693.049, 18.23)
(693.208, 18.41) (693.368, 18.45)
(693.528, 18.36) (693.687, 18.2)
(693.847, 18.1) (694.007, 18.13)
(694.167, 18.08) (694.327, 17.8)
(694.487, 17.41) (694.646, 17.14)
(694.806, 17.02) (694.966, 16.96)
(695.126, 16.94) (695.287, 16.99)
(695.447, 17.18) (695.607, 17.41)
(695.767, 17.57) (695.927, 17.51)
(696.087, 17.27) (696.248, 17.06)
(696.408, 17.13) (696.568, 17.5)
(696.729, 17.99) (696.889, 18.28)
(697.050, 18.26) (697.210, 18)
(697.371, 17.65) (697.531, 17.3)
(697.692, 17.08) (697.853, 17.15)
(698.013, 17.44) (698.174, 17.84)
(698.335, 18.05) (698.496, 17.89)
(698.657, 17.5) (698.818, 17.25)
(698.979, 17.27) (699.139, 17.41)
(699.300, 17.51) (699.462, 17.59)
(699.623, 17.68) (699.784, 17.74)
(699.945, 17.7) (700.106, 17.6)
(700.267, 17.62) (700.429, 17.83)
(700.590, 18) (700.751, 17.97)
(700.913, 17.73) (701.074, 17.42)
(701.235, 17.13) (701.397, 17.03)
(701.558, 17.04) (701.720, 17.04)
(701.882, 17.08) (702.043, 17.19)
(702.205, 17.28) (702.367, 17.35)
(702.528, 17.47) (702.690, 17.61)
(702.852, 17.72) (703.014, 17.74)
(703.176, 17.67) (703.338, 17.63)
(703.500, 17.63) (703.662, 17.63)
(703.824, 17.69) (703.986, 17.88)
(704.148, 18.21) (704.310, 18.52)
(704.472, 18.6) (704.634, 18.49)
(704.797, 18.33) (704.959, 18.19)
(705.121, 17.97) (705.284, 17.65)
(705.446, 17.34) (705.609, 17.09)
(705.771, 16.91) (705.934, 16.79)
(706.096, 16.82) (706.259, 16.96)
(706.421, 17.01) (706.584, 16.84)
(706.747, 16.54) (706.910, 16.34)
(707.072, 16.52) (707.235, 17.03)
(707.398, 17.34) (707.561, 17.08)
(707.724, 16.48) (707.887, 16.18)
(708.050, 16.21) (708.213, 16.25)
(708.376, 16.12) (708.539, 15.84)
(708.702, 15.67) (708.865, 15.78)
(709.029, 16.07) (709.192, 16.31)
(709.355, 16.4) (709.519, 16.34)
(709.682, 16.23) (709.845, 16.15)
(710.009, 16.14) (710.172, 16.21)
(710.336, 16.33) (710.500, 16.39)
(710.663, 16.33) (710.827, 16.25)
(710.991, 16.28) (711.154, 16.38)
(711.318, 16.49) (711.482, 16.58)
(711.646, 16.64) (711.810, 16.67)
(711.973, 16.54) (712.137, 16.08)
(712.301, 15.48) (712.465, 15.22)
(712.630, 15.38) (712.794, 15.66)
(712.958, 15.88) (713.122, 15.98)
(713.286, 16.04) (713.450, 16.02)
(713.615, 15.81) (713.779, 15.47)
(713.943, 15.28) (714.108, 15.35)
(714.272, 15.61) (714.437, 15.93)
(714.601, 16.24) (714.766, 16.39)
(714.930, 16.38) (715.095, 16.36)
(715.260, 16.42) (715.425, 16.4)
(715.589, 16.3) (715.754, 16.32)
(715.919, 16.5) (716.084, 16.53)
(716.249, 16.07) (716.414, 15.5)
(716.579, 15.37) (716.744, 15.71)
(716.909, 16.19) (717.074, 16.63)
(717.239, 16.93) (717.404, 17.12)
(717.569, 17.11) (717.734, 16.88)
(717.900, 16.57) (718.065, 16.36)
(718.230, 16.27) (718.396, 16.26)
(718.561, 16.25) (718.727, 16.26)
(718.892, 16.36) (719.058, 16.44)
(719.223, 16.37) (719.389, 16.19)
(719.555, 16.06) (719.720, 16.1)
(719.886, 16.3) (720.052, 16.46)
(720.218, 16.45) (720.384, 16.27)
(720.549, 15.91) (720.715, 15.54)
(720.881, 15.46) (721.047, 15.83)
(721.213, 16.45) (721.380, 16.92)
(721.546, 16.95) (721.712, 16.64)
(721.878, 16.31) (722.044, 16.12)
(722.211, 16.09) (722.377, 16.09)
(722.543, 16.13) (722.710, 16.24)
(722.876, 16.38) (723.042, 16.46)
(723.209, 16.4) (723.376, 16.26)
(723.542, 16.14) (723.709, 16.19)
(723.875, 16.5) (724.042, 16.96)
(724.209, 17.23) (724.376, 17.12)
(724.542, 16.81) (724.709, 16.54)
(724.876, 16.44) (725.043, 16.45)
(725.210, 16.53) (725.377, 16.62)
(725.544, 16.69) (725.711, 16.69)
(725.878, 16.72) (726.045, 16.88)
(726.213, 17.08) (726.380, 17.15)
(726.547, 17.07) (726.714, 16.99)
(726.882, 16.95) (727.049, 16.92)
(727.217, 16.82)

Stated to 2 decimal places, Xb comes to 16.46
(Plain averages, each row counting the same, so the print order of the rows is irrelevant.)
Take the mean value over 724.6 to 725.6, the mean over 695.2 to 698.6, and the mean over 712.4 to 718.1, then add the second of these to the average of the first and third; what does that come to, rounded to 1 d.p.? 33.9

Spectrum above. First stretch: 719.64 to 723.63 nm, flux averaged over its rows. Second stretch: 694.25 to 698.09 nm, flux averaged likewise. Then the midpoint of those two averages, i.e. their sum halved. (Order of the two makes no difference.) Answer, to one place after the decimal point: 16.8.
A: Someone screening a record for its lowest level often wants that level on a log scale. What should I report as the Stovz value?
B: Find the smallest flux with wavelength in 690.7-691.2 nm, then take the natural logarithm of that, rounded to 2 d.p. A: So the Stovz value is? 2.91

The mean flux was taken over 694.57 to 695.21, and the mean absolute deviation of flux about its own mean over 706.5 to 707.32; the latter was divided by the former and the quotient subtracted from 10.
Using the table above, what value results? 9.99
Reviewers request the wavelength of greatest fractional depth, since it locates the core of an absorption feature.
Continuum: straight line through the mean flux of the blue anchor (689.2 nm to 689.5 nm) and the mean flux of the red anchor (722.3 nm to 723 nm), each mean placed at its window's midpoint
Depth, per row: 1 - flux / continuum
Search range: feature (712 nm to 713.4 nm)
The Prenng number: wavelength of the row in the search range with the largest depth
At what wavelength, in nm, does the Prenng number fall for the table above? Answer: 712.465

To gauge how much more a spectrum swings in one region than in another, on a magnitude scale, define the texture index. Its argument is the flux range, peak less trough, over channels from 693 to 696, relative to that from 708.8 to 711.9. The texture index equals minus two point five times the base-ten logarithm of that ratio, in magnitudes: -0.6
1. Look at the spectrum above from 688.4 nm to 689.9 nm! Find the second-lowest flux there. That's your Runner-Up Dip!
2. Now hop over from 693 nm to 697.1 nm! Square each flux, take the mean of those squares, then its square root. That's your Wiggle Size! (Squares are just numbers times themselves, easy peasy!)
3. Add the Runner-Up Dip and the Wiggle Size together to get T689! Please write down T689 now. 35.4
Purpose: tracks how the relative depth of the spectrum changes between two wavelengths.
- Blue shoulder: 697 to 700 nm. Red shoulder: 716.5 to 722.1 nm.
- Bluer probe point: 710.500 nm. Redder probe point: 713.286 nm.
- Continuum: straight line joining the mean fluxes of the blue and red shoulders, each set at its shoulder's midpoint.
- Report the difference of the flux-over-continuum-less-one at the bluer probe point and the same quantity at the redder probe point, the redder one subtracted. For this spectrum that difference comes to 0.01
